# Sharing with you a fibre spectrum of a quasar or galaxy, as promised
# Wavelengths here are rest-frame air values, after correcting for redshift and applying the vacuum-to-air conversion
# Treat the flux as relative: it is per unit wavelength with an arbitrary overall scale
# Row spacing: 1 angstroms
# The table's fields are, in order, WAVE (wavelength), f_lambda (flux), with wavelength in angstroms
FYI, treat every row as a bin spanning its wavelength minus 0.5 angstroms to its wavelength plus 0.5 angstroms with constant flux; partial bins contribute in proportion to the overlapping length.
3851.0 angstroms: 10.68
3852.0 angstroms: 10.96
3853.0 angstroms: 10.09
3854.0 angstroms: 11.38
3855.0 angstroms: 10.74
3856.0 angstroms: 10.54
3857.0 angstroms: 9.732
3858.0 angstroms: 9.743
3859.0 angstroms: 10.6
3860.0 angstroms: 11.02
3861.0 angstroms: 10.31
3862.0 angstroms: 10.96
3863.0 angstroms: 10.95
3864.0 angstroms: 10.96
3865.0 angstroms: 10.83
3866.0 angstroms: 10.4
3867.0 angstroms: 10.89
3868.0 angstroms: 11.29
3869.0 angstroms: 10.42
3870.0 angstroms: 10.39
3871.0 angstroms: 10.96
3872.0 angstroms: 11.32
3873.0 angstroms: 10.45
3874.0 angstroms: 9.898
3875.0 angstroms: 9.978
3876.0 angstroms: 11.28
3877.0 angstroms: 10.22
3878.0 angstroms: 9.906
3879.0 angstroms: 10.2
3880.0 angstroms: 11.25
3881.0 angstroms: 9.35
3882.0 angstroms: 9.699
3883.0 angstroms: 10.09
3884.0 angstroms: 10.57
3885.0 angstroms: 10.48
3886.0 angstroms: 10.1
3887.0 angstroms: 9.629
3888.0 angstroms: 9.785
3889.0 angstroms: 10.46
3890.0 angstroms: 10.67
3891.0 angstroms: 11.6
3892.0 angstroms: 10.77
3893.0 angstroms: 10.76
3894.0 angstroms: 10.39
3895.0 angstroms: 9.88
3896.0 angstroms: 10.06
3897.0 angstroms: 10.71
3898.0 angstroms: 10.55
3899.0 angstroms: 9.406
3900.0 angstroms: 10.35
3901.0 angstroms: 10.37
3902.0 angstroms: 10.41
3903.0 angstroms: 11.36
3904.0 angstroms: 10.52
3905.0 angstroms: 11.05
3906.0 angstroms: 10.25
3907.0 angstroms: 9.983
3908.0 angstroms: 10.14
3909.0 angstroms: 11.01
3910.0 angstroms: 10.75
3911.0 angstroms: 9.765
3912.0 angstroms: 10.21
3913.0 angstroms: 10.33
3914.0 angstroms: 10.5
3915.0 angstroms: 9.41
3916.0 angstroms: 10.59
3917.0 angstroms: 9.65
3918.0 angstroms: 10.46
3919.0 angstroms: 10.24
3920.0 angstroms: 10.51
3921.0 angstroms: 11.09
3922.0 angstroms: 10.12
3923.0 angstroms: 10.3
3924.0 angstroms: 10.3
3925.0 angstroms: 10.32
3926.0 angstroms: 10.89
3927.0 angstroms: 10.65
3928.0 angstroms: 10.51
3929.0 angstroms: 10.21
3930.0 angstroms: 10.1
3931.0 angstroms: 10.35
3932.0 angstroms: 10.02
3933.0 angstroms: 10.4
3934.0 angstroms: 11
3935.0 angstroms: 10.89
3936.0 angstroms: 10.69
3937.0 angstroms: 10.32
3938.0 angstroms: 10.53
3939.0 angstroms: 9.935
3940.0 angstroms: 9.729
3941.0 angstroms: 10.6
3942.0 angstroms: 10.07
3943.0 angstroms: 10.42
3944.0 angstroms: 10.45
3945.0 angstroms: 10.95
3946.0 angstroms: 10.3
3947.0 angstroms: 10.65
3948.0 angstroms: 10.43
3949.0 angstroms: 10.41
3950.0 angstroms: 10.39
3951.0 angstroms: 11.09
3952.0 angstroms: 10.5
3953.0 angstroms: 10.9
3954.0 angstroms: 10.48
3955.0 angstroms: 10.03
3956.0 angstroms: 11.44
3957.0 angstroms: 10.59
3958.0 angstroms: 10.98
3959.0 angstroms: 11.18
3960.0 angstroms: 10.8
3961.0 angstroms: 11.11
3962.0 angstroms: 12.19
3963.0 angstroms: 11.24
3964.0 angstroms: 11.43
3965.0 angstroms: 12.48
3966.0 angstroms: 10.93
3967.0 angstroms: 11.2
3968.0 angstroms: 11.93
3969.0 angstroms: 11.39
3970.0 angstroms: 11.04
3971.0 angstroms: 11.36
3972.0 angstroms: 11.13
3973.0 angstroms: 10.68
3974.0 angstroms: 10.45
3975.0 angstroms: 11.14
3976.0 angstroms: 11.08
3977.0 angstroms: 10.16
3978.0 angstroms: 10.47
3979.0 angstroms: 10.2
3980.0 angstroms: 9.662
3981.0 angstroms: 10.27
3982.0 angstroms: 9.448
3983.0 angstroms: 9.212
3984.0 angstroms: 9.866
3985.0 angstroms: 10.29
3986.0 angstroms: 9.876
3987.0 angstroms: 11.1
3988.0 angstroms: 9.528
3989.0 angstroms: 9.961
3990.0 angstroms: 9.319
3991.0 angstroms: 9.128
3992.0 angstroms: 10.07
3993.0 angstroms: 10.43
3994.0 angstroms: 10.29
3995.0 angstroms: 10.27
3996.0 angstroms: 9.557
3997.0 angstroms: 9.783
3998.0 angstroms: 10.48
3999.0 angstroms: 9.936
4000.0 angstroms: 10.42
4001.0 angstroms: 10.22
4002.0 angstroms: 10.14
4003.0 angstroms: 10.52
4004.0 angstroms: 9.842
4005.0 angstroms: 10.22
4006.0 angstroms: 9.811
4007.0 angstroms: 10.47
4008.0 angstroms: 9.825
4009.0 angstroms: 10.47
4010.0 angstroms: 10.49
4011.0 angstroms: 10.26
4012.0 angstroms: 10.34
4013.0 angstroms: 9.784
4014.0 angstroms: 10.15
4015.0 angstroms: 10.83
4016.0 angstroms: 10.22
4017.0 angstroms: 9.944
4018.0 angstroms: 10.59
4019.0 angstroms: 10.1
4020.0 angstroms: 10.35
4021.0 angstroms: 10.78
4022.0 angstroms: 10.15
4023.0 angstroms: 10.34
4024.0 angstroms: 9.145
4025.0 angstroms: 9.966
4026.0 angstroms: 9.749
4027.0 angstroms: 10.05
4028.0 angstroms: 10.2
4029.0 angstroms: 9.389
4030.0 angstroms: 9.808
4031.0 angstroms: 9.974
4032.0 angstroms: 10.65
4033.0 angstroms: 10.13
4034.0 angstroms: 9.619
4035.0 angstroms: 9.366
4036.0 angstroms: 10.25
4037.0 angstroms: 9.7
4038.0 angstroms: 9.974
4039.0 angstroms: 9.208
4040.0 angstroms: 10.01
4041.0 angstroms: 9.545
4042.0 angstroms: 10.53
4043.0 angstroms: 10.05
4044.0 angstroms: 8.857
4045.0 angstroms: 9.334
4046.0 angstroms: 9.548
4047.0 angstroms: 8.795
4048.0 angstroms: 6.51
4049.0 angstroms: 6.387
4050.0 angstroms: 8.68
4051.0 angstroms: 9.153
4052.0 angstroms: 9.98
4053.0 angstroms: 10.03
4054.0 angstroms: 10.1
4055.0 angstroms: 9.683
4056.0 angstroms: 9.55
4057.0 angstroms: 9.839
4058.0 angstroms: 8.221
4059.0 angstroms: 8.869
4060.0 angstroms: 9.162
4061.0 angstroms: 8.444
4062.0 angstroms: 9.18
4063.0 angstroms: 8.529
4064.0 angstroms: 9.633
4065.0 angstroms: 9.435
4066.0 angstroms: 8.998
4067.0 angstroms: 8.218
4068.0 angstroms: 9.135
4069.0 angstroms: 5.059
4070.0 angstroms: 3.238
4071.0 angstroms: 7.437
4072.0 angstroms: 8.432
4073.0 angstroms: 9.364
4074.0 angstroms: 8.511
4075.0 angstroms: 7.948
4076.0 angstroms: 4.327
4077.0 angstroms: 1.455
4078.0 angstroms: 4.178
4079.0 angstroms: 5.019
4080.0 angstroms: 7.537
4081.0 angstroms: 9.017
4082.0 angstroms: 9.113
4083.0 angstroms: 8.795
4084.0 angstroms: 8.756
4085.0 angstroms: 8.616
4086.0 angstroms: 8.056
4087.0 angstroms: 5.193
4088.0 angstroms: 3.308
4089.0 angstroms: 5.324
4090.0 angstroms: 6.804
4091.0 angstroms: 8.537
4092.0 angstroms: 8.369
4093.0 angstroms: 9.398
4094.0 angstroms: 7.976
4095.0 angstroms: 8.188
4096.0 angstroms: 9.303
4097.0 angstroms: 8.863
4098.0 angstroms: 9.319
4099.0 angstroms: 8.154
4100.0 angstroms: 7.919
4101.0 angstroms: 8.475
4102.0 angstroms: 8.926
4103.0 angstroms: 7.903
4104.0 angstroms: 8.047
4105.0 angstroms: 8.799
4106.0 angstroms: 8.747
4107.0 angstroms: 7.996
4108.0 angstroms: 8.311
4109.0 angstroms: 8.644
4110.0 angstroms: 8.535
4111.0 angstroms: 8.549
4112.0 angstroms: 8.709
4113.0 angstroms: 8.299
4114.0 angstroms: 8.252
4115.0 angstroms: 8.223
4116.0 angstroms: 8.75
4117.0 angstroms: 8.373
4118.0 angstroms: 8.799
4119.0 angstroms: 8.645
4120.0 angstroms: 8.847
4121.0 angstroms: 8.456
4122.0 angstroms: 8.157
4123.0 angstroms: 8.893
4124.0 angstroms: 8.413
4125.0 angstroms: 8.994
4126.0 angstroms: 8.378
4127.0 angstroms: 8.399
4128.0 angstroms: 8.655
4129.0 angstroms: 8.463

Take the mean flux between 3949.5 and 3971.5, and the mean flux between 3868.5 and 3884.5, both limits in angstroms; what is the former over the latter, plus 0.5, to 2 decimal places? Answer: 1.57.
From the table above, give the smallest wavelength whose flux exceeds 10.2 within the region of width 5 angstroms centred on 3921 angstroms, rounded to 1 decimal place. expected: 3919.0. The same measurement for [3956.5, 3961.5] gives 3957.0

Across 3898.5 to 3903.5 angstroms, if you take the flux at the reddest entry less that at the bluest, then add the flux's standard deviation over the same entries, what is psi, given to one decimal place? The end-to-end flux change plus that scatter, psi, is 2.6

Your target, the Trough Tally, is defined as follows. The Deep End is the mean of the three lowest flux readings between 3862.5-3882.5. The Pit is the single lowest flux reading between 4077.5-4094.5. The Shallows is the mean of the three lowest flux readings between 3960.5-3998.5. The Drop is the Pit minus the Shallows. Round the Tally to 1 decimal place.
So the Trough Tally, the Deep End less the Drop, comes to 15.6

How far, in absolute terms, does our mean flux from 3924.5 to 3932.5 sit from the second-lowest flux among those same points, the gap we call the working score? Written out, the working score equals 0.28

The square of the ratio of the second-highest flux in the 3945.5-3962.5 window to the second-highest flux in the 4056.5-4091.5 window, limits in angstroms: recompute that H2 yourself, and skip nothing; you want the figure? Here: 1.41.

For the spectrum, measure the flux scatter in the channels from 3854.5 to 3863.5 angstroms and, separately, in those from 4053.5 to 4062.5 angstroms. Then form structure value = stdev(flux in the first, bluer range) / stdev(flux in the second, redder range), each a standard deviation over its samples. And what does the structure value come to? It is 0.8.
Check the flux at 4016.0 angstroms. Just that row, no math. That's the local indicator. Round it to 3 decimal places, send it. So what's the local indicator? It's 10.220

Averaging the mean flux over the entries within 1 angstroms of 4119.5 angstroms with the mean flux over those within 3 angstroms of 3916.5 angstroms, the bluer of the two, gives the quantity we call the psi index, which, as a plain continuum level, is 9.4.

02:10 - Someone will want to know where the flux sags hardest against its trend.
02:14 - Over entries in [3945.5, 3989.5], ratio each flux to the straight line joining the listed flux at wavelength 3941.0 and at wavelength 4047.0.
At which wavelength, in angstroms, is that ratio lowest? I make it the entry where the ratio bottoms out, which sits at 3983.0 angstroms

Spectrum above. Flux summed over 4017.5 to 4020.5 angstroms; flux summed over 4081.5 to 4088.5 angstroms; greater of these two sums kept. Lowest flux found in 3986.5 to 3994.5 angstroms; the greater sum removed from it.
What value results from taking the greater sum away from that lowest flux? -43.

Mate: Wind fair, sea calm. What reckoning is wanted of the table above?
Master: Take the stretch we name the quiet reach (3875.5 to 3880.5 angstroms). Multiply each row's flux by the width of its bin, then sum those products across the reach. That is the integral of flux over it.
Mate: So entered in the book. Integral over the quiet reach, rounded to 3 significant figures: 52.9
